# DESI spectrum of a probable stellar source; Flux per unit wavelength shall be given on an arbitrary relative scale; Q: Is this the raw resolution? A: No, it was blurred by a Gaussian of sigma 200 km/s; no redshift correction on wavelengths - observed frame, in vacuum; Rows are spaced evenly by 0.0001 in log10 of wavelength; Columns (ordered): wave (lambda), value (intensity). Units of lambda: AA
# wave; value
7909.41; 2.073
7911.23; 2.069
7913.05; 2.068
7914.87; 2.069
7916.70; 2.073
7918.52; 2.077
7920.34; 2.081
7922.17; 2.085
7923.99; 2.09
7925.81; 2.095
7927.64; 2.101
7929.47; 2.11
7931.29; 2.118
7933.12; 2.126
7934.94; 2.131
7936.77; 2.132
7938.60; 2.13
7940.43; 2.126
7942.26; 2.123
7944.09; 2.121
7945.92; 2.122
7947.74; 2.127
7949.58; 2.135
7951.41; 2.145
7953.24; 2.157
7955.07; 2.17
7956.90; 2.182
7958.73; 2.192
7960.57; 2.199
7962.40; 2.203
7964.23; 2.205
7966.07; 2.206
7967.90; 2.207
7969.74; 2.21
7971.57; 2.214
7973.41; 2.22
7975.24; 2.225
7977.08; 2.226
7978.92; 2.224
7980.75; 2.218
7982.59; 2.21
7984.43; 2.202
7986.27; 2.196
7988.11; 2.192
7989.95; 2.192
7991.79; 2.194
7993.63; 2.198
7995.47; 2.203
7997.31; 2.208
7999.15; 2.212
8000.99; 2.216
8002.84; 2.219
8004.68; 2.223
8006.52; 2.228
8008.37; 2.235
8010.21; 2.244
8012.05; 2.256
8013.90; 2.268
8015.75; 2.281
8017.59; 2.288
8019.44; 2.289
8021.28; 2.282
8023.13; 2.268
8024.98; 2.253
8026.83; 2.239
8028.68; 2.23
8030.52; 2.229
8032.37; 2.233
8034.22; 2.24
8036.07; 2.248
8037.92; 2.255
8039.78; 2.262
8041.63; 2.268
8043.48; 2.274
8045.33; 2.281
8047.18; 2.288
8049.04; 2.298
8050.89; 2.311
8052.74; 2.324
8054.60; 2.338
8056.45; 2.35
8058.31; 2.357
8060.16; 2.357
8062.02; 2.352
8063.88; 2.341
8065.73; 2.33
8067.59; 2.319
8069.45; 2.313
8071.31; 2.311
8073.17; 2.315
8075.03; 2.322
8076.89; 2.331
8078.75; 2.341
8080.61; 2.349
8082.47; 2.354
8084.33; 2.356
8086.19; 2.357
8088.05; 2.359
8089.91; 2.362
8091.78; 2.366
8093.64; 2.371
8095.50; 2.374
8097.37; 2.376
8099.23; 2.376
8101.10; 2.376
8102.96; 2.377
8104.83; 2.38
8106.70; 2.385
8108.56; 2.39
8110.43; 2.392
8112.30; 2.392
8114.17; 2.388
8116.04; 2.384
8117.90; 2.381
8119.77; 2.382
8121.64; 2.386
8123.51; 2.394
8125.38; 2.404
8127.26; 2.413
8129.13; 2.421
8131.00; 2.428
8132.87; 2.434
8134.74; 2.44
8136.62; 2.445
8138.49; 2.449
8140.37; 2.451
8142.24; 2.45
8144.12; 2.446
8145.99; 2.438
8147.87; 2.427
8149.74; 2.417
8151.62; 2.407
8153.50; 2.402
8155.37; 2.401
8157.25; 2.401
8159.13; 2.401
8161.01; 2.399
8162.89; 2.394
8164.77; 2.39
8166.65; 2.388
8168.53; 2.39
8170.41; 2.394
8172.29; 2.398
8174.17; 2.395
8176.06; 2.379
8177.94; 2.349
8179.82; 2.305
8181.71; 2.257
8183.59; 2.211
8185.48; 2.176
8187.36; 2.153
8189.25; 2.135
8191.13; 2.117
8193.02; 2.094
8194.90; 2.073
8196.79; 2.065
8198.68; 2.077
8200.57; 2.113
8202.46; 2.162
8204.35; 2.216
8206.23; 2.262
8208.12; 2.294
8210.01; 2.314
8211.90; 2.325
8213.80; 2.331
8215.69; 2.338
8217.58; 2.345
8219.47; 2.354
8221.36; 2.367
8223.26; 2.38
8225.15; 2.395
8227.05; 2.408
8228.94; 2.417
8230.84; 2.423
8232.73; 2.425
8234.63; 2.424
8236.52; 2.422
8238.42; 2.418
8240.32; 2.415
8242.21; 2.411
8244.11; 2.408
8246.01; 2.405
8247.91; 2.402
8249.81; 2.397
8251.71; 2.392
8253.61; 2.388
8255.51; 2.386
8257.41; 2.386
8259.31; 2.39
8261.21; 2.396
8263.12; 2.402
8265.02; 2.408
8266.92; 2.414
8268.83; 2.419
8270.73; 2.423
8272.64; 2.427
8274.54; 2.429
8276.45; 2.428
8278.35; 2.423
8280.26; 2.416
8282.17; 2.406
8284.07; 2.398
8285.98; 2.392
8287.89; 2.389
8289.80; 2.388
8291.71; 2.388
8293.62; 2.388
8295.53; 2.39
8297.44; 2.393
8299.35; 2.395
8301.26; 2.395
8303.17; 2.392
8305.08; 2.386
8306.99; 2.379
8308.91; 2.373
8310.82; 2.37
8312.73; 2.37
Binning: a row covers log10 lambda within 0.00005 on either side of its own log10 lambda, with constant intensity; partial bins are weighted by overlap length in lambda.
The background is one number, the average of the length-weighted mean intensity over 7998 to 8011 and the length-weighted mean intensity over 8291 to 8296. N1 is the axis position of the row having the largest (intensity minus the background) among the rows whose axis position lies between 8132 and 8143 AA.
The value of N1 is 8140.37 AA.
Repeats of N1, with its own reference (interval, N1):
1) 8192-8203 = 8202.46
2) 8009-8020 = 8019.44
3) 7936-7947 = 7936.77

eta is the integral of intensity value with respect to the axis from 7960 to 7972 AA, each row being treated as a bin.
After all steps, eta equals 26.5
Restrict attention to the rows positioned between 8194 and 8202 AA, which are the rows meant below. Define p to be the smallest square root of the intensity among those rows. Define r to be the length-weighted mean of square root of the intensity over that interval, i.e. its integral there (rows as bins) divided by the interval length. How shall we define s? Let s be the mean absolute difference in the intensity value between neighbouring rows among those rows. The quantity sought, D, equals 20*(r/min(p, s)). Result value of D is 1546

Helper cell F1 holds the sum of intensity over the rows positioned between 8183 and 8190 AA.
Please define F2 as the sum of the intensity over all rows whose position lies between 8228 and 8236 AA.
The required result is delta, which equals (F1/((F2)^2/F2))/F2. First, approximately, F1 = 8.7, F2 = 9.7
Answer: 0.092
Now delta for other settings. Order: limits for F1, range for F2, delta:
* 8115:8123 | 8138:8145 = 0.099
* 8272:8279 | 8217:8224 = 0.109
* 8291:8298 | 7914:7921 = 0.139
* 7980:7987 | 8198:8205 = 0.120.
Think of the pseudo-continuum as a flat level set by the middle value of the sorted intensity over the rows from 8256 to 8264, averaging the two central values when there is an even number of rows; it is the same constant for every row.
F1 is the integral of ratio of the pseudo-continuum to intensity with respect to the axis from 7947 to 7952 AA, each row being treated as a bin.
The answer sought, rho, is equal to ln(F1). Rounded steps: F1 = 6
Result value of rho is 1.7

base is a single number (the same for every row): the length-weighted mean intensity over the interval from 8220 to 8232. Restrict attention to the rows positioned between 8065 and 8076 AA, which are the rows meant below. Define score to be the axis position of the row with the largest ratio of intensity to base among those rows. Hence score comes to 8065.73 AA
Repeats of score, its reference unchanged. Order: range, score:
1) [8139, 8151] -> 8140.37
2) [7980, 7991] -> 7980.75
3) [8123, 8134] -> 8132.87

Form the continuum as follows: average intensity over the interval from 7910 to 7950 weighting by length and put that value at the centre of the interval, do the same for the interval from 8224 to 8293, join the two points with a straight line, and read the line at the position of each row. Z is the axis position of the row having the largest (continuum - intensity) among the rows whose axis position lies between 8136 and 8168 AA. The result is 8166.65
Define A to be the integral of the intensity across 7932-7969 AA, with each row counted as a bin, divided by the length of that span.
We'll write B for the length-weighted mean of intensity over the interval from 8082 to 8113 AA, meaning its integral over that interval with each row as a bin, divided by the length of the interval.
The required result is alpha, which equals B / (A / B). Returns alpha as 2.61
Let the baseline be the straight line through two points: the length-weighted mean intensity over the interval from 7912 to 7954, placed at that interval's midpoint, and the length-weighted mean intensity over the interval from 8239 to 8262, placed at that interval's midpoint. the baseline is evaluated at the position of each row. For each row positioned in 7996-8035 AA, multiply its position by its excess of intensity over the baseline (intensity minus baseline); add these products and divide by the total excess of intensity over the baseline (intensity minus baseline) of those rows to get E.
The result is 8015.7 AA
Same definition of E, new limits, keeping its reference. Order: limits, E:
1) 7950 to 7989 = 7970.4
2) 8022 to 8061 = 8046.0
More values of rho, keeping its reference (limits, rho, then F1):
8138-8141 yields 1.1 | 3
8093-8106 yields 2.6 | 13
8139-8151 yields 2.5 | 12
